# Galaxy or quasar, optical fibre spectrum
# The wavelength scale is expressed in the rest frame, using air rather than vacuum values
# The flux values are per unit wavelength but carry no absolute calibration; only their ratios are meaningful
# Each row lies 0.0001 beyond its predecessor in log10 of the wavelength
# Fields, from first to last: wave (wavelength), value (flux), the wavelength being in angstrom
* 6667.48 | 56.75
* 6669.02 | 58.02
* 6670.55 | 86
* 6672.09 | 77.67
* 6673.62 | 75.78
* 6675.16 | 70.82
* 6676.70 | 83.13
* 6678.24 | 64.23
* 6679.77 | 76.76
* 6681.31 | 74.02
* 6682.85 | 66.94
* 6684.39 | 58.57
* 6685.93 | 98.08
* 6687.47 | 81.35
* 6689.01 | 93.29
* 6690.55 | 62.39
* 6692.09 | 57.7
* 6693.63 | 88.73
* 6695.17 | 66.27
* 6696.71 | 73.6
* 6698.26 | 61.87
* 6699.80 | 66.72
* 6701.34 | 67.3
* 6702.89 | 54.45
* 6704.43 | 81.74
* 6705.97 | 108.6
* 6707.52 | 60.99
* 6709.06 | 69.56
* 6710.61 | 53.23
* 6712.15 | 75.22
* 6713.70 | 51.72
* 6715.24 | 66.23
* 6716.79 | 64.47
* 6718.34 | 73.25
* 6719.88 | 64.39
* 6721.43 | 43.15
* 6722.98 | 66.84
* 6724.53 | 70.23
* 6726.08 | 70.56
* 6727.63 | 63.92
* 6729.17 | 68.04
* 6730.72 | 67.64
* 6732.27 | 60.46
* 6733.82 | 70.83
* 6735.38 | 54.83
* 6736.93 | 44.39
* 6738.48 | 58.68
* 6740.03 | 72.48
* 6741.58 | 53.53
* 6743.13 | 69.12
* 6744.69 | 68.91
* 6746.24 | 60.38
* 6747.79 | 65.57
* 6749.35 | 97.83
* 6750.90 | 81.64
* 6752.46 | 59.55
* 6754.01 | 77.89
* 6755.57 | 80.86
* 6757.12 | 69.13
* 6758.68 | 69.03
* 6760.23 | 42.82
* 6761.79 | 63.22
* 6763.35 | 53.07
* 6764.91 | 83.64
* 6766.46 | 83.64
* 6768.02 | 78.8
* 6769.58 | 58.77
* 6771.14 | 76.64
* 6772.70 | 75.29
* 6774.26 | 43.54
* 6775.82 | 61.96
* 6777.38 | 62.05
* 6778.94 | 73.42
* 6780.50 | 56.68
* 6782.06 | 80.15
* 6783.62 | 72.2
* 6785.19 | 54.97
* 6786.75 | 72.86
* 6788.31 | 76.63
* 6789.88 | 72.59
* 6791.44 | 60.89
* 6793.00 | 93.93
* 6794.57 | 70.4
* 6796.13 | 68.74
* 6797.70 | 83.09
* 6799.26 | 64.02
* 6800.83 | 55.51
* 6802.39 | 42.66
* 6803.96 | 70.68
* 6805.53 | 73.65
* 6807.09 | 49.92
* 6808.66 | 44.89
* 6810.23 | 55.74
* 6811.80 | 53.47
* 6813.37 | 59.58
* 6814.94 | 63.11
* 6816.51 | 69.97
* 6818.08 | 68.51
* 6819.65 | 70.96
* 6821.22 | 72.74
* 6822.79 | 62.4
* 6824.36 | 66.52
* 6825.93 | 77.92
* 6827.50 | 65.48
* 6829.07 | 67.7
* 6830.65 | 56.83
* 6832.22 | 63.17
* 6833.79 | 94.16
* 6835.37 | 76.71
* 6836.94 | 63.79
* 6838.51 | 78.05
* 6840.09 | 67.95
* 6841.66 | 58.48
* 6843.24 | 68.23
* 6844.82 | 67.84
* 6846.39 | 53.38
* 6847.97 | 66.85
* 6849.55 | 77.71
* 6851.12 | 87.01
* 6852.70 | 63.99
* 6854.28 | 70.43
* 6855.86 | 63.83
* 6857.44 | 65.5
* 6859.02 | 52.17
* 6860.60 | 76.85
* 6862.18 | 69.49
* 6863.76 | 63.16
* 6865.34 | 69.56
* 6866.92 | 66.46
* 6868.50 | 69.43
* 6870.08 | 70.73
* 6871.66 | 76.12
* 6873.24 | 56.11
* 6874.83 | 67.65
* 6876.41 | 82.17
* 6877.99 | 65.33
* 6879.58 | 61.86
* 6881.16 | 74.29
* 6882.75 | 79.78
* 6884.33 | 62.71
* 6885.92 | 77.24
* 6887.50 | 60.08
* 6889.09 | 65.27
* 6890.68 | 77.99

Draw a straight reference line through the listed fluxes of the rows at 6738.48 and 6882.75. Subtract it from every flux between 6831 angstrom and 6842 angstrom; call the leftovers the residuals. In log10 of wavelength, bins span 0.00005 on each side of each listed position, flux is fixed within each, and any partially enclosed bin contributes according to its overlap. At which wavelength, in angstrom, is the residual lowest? 6841.66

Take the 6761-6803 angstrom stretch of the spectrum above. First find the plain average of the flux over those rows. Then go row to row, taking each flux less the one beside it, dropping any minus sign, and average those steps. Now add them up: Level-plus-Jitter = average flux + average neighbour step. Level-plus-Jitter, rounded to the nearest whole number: 82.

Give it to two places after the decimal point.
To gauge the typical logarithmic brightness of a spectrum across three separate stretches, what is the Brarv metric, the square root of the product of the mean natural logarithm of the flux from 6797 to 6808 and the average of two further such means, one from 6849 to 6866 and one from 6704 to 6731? 4.16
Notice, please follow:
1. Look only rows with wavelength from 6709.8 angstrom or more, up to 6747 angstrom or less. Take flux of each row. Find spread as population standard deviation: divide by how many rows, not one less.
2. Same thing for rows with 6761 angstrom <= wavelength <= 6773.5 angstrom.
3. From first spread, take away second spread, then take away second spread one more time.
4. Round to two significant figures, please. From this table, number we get -13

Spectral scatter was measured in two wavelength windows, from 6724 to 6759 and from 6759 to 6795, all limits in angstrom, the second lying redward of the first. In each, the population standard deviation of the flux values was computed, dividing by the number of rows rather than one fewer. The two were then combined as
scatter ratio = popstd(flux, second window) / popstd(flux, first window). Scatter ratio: 1.19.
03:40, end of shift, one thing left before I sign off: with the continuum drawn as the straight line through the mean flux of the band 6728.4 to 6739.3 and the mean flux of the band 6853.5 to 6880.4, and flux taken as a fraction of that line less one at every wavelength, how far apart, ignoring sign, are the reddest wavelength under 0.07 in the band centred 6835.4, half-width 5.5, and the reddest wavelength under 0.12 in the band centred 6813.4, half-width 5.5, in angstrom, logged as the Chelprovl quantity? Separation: 22.0 angstrom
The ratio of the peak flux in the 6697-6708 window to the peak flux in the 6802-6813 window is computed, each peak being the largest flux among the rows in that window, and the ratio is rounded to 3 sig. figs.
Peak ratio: 1.47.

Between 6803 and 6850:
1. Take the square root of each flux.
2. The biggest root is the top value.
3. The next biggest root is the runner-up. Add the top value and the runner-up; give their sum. 18.5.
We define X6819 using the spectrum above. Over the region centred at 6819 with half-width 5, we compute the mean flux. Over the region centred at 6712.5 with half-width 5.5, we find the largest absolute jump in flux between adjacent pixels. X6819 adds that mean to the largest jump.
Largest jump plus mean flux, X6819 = 91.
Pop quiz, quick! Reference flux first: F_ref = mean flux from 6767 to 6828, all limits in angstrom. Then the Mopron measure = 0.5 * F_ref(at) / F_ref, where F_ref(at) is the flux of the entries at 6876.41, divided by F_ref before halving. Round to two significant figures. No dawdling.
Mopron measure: 0.62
